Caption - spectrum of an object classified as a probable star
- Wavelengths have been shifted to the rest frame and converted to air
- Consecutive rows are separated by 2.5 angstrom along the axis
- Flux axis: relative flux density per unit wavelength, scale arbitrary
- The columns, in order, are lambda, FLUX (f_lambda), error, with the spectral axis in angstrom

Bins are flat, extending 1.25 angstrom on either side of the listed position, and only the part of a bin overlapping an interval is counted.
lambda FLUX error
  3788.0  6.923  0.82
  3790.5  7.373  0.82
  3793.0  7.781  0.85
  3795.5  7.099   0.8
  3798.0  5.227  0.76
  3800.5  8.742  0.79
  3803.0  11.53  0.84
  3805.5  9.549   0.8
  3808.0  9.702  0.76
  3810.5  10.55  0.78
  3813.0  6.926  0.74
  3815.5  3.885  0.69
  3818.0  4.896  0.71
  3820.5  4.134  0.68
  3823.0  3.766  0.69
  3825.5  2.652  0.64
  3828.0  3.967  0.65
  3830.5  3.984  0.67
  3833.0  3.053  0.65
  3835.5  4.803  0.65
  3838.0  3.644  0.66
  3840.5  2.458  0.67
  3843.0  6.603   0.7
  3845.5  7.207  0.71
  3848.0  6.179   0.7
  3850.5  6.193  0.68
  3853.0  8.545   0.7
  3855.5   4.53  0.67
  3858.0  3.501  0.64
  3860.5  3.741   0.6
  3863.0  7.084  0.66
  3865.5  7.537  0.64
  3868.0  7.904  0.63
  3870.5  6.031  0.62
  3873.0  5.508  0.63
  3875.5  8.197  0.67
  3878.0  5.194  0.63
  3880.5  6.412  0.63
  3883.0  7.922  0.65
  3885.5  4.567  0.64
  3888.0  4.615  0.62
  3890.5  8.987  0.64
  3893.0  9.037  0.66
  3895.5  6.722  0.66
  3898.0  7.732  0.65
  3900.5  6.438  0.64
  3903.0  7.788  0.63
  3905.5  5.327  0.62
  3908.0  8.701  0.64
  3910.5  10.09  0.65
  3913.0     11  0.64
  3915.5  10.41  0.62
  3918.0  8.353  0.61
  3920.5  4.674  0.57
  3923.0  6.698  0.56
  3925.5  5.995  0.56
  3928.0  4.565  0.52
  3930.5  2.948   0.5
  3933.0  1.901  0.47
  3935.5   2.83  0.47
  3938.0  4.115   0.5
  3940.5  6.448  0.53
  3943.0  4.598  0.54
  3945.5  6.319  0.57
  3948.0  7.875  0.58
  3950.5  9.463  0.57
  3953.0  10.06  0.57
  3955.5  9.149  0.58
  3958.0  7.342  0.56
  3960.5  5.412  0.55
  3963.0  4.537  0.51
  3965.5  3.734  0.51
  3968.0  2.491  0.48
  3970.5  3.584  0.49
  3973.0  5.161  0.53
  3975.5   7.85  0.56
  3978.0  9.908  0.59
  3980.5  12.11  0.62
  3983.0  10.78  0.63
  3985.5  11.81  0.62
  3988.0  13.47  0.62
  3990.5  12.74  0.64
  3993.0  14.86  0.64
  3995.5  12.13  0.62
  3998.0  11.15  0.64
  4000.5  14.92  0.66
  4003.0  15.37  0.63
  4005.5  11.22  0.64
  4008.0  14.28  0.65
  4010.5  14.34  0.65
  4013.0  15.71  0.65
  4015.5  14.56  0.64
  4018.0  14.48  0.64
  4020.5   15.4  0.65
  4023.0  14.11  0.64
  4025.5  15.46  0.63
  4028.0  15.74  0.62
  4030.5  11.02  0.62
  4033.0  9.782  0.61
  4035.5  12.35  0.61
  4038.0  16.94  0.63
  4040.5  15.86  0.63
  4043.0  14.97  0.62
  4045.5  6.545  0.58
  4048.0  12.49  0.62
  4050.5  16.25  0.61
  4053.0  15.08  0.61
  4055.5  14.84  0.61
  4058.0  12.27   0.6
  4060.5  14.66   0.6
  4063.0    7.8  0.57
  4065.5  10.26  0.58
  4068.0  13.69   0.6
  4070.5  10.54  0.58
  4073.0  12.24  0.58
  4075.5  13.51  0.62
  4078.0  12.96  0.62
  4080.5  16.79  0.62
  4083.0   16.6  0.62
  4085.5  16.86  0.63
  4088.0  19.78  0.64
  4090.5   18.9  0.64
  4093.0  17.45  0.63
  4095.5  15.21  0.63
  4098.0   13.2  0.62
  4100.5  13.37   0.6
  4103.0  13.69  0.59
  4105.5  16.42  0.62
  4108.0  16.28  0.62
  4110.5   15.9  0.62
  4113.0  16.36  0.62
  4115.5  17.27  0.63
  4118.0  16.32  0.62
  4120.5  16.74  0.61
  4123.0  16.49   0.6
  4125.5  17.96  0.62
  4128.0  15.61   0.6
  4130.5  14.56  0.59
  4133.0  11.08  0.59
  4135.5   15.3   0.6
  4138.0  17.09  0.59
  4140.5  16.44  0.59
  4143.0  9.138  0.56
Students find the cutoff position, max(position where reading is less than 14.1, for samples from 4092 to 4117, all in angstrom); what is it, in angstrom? 4103.0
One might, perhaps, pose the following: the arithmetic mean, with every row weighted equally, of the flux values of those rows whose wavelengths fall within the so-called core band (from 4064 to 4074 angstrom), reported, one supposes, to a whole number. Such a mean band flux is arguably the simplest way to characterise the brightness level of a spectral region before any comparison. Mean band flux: 12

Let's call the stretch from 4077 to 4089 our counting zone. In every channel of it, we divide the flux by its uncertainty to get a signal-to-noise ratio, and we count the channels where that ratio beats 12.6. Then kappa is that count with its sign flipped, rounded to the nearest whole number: -5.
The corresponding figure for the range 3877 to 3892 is -1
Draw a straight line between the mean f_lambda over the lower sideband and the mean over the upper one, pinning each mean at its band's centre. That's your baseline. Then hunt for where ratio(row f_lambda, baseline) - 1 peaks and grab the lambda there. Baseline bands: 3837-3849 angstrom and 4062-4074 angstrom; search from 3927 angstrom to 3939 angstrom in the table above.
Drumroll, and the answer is 3928.0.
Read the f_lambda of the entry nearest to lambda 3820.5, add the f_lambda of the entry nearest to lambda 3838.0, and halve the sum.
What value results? 3.9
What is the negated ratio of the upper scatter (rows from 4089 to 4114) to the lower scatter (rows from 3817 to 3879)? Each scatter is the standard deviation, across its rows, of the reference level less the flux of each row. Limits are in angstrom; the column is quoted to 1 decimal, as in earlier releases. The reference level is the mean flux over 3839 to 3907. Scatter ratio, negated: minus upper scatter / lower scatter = -1.0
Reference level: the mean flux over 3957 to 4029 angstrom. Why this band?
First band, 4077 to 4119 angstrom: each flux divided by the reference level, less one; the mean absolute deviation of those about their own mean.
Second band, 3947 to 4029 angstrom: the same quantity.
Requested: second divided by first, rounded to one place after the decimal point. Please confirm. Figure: 2.4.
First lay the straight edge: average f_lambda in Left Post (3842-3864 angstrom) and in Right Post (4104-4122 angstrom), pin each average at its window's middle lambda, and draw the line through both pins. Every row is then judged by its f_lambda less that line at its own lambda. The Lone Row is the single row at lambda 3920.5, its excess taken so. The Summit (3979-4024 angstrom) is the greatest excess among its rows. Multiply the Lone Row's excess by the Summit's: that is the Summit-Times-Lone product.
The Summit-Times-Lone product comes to -13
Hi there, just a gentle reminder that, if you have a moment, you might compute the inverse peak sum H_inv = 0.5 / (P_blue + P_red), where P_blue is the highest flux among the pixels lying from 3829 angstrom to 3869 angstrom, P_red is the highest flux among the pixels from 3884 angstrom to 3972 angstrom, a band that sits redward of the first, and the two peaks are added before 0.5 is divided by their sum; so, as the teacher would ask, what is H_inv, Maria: 0.0256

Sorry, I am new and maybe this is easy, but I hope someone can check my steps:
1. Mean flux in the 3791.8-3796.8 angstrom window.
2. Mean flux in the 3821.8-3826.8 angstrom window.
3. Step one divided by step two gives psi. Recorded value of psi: 2.3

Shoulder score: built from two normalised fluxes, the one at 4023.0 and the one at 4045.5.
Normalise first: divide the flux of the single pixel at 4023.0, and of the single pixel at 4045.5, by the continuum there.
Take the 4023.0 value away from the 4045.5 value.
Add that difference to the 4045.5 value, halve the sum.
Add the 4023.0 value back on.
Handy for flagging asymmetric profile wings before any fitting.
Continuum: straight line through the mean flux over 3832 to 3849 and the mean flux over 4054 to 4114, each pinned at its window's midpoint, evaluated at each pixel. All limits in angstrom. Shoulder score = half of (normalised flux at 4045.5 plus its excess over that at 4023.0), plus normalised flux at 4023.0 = 1.1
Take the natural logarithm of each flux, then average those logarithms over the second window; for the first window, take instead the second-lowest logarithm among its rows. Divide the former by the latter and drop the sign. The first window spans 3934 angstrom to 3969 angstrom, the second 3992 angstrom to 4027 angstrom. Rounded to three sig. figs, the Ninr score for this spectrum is 2.54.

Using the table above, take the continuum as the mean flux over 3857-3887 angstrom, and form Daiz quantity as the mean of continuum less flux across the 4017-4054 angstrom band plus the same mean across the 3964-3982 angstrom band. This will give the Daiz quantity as -7.9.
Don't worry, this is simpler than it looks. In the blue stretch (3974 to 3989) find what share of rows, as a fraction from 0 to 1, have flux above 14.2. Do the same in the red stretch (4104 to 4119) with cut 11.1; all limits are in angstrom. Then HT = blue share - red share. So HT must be -1.00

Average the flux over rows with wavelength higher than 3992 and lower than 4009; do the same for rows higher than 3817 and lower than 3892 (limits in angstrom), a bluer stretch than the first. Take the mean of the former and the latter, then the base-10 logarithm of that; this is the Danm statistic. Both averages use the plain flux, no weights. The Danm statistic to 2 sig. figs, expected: 0.97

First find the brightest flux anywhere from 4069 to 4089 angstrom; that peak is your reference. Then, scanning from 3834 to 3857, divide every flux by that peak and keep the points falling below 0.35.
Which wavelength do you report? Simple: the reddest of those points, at 3855.5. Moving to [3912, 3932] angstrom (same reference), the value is 3930.5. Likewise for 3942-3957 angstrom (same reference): 3945.5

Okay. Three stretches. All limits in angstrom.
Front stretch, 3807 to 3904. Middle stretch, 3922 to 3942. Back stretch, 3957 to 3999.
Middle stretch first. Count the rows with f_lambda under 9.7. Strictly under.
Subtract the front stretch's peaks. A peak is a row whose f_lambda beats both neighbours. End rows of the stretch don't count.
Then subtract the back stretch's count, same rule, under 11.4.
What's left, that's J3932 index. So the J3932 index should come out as -14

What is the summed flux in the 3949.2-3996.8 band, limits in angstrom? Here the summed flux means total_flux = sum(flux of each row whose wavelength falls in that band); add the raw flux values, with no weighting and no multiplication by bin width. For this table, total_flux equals 167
